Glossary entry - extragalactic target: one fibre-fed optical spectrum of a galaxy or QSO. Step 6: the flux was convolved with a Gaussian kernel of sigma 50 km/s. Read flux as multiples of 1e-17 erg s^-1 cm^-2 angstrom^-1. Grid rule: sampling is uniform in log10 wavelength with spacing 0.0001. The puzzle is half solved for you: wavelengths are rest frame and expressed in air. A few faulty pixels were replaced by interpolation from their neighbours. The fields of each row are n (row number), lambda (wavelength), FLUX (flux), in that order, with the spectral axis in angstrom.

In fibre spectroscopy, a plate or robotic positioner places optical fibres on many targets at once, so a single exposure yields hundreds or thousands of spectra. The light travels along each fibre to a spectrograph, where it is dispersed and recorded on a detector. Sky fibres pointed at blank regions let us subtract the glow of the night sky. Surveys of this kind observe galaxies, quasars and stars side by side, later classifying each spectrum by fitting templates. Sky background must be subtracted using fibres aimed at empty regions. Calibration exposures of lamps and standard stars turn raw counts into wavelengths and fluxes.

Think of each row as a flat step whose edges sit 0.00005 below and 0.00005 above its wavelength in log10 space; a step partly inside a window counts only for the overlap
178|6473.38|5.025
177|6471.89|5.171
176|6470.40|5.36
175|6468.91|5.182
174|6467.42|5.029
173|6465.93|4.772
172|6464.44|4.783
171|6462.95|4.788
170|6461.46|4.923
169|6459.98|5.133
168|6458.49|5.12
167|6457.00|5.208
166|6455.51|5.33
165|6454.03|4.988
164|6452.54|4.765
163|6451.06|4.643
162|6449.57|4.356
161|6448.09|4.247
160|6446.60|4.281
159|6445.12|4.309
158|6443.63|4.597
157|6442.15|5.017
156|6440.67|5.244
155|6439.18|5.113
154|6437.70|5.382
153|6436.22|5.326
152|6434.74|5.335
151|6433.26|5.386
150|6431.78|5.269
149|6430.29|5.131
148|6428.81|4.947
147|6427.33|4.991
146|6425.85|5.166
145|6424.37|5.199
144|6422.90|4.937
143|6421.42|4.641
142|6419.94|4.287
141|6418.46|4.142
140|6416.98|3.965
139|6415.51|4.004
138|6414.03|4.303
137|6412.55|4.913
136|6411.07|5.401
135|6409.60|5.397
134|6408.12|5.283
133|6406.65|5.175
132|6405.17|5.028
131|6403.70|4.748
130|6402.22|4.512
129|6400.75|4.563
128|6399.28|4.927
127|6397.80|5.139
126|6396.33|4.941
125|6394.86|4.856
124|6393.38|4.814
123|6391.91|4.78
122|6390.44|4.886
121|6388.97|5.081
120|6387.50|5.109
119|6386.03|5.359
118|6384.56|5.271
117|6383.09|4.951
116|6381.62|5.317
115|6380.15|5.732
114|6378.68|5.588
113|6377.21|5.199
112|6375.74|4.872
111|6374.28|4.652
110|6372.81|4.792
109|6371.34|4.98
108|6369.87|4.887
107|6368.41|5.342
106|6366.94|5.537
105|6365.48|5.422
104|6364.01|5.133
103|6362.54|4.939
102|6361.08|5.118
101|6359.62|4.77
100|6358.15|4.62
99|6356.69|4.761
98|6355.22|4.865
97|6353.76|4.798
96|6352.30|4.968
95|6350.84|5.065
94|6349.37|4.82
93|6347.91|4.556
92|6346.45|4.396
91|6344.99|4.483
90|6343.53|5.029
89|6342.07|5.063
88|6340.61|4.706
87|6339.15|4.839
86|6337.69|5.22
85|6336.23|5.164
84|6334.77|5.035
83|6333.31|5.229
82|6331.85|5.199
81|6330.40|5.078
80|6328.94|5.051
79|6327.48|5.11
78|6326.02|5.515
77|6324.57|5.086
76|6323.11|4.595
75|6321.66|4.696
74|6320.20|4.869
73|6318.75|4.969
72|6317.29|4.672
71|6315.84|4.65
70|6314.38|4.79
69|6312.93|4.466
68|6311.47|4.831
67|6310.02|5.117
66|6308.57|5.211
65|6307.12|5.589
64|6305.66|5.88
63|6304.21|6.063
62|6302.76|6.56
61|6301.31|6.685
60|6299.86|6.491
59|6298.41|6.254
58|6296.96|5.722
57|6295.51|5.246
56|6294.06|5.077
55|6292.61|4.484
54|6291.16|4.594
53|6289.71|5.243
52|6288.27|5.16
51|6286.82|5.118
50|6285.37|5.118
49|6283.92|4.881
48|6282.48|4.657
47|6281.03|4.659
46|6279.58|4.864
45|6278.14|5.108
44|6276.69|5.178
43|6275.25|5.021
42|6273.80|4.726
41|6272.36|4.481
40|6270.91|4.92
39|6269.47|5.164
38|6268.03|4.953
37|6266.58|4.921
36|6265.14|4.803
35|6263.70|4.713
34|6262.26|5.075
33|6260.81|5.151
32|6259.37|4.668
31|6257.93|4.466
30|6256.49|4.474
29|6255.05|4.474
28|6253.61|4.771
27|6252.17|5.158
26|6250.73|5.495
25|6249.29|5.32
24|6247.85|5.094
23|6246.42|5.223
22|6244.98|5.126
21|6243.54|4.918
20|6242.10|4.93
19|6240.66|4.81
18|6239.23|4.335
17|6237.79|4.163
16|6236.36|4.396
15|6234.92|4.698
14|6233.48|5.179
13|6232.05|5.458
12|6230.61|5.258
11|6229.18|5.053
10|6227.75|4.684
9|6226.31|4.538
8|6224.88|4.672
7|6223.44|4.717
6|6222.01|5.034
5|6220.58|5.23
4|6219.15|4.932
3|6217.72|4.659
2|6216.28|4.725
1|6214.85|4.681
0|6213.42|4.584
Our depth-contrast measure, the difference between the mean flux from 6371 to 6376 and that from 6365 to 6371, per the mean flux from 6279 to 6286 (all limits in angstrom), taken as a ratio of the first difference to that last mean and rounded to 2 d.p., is -0.10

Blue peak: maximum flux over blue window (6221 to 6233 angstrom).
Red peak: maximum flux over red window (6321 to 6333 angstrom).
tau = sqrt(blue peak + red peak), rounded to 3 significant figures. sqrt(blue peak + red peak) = 3.31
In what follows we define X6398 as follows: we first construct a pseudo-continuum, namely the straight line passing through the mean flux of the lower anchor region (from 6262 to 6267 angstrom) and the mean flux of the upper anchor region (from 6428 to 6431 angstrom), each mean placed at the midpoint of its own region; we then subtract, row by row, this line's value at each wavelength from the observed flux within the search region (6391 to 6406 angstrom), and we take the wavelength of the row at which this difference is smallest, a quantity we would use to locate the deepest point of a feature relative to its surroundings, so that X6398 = 6402.22 angstrom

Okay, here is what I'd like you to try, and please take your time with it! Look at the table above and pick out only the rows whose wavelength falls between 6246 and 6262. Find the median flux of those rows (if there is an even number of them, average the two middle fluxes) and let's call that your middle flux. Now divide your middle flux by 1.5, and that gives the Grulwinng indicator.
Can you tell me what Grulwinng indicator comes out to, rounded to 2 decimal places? 3.40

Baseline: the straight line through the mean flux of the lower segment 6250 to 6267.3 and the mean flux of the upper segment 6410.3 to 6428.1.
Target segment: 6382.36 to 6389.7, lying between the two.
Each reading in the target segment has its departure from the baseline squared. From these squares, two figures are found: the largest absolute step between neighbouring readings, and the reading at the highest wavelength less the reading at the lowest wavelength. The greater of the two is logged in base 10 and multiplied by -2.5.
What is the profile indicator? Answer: 1.4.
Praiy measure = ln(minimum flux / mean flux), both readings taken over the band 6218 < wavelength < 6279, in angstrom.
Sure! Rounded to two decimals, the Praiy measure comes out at -0.16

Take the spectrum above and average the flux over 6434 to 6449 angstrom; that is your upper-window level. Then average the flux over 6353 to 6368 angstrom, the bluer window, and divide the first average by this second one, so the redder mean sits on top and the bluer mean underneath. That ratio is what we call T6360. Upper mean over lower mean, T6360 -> 0.98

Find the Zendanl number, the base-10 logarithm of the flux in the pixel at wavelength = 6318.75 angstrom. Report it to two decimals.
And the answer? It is 0.70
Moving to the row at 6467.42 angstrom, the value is 0.70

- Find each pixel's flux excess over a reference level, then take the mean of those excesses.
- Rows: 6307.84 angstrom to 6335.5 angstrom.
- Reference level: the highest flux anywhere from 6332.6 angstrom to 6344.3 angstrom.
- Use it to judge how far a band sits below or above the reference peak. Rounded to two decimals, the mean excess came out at -0.27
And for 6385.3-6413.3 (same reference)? -0.23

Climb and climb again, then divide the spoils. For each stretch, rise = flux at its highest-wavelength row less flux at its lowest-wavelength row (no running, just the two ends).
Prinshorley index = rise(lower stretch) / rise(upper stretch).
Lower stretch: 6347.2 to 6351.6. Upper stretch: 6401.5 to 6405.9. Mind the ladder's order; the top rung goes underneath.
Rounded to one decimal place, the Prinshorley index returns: 1.0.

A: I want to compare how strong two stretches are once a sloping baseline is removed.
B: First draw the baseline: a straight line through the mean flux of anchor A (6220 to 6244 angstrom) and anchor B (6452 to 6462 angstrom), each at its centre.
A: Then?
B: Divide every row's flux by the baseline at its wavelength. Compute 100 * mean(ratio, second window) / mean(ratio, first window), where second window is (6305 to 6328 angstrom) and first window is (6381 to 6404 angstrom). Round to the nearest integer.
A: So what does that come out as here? 103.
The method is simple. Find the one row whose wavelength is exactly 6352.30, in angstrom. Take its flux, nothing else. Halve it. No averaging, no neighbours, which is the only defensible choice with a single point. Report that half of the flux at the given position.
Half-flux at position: 2.48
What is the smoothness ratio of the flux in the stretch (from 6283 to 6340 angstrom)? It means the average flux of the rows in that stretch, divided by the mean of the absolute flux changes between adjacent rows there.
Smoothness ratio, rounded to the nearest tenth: 22.0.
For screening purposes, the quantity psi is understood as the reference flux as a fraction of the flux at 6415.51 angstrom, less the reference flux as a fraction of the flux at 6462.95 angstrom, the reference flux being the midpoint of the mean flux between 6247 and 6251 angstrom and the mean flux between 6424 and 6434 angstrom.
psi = 0.21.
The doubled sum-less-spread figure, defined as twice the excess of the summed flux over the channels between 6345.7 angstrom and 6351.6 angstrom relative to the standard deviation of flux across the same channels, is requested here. 37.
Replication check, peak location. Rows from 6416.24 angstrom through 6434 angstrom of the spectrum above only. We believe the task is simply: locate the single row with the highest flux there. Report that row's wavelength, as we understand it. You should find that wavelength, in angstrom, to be 6433.26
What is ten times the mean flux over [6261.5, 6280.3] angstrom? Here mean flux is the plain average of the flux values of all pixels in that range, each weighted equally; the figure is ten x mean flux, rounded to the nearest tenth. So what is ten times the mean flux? 49.2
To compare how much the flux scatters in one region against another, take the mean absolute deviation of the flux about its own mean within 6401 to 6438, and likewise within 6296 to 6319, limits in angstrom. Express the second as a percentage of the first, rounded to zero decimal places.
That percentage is 175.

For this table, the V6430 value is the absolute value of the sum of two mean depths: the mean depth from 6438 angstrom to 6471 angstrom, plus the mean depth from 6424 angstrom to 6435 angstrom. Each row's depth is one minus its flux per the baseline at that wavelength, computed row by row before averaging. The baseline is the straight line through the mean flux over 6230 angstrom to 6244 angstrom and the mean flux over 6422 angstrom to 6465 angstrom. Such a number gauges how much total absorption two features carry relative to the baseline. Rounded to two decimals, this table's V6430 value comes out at 0.03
